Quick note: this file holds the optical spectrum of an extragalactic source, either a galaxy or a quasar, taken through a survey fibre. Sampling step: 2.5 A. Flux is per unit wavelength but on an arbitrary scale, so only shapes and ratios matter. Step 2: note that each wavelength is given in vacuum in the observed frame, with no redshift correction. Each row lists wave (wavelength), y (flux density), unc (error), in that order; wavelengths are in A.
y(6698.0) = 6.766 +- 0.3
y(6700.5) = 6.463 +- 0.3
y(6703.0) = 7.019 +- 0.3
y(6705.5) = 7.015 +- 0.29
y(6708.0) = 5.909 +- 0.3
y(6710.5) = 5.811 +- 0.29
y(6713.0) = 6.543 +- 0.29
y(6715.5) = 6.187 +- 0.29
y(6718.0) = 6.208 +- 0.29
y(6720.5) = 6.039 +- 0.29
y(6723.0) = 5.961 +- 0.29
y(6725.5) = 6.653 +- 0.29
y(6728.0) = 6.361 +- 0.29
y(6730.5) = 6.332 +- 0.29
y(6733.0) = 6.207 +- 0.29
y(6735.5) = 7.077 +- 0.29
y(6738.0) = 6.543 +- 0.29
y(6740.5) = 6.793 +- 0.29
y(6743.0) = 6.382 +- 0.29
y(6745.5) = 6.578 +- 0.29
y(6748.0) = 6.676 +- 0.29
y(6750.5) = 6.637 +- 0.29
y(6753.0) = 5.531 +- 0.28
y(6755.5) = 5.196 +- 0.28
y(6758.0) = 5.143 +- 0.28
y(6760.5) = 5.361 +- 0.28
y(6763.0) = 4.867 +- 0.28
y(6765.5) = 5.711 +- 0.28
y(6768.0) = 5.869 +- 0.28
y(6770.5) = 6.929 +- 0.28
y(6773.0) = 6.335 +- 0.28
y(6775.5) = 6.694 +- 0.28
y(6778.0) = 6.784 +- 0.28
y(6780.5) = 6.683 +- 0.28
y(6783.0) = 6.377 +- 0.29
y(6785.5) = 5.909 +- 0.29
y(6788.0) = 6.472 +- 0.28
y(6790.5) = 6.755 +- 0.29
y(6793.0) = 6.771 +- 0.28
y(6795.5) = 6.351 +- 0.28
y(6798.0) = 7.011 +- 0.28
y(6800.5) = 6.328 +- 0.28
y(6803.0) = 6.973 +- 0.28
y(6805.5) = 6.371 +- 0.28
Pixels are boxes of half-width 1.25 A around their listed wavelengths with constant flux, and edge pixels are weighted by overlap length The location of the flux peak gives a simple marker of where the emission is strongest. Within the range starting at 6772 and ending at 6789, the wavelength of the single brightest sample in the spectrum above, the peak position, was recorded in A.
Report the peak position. 6778.0 A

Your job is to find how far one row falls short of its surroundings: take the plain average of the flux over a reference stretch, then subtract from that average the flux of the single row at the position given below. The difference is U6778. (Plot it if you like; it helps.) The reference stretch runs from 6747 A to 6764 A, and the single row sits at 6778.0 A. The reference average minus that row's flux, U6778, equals -1.2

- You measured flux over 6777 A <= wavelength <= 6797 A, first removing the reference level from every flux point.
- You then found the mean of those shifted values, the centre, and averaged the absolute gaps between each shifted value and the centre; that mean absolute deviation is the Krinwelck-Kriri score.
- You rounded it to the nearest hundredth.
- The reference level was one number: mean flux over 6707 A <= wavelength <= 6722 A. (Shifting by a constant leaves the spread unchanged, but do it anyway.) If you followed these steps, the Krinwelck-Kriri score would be 0.24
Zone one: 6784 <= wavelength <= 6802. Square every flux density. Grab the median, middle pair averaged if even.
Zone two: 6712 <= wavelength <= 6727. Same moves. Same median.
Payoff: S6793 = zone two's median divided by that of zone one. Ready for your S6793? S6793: 0.92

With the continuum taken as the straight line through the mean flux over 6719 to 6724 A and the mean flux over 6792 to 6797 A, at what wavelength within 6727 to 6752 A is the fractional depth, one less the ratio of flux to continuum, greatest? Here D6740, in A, 6733.0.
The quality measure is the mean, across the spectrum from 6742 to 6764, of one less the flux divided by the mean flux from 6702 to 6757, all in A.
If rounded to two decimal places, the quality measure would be 0.08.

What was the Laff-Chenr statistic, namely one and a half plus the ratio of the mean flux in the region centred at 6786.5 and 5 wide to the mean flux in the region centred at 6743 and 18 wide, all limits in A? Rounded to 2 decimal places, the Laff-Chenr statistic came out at 2.43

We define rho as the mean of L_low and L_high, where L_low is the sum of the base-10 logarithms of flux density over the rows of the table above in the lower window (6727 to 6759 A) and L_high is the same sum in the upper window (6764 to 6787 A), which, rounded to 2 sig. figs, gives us 8.8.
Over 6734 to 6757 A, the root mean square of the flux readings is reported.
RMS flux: 6.41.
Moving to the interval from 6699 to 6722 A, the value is 6.37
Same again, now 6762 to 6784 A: 6.28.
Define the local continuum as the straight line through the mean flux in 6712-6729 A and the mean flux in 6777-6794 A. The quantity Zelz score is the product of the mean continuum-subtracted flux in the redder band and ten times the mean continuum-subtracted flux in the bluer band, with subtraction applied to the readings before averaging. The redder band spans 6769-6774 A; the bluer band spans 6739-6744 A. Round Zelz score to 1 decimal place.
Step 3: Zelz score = 0.3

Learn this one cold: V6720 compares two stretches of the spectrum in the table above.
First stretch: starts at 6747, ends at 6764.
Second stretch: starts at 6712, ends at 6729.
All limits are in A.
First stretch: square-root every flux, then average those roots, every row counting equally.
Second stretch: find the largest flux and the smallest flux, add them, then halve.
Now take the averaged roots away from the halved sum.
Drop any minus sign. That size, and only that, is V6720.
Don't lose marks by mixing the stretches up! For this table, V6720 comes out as 3.94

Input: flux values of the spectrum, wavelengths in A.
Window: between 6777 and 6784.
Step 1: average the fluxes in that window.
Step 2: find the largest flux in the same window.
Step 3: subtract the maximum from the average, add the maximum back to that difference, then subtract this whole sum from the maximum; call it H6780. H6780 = 0.17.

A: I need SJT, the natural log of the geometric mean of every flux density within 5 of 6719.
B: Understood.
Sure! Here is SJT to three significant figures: 1.81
